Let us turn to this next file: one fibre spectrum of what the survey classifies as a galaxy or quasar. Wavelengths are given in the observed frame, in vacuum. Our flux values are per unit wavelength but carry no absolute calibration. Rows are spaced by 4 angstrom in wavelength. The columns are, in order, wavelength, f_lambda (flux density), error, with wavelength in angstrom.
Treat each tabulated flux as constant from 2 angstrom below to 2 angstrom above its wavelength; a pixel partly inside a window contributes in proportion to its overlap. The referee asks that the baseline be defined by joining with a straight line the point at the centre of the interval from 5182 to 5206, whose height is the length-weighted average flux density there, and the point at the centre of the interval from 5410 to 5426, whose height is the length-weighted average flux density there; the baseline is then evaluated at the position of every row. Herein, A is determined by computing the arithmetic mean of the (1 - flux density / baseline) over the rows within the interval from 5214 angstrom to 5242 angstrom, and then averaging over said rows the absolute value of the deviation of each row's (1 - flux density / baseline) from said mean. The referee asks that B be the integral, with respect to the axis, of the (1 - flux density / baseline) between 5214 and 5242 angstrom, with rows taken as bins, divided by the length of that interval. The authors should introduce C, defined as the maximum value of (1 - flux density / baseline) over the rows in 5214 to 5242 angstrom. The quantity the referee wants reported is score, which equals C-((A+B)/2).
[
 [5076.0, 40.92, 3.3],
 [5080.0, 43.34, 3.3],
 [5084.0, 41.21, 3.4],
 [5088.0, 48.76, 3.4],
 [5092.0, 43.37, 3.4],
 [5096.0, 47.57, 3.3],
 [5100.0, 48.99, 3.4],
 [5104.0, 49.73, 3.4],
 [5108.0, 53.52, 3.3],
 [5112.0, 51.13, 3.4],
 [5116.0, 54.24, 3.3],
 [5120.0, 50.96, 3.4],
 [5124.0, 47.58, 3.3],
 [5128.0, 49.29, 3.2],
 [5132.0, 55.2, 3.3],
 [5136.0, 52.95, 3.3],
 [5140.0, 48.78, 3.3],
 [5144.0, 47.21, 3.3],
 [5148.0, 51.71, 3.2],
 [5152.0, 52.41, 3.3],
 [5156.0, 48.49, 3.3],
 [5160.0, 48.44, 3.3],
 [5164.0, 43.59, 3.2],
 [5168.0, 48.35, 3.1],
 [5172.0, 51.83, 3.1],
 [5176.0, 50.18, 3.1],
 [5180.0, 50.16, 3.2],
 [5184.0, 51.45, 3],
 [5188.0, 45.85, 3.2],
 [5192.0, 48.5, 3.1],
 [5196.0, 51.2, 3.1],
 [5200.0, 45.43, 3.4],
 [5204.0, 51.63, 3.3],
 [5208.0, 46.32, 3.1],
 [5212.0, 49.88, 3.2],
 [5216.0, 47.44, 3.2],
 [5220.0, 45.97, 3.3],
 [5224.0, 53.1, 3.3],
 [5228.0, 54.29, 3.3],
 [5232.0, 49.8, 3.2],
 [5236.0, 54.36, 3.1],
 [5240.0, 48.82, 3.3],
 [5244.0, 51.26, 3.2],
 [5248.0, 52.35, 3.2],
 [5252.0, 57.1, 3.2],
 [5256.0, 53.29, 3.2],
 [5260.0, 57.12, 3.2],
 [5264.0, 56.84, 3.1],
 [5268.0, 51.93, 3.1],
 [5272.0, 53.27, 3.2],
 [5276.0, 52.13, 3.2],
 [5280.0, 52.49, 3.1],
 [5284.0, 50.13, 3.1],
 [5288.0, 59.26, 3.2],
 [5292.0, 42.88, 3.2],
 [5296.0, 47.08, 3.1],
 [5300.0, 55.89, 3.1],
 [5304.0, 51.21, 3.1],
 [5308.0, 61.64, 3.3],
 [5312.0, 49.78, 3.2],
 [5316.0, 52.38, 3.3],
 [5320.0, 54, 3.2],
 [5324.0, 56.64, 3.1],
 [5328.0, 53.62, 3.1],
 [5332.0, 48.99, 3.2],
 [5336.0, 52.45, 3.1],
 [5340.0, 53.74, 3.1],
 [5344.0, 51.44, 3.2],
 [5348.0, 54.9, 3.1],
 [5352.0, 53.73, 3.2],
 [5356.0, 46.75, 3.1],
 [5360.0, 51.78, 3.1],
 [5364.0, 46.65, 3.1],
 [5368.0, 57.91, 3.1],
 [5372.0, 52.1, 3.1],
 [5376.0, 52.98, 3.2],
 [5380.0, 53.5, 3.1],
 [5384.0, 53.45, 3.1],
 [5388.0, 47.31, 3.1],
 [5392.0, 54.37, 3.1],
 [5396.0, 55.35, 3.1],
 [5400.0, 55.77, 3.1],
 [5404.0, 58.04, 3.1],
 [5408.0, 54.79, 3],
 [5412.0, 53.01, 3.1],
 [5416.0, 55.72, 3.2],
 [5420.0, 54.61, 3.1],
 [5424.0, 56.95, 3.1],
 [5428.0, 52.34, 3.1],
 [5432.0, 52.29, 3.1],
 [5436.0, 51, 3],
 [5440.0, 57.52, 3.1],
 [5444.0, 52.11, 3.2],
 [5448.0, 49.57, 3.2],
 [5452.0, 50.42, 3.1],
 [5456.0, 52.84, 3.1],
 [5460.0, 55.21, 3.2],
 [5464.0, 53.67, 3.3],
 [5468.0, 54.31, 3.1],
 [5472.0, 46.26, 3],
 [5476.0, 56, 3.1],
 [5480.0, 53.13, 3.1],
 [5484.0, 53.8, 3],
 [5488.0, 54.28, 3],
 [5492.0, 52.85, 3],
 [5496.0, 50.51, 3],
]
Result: 0.053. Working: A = 0.057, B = -0.012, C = 0.08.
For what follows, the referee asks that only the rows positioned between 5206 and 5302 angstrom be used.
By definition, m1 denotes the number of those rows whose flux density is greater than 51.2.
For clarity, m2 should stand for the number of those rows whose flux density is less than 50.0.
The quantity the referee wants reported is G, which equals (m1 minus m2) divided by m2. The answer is 0.9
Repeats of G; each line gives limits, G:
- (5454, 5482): 5.0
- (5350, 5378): 1.5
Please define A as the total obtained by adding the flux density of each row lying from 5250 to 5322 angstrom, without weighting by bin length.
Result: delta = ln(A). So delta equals 6.865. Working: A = 958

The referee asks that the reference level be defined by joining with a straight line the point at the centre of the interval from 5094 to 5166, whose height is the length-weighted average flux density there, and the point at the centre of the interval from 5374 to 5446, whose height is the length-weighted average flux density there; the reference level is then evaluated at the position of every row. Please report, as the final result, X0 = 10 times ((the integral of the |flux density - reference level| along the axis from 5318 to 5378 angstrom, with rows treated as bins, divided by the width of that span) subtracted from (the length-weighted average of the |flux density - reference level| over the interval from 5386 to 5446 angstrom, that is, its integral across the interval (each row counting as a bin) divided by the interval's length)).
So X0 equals -1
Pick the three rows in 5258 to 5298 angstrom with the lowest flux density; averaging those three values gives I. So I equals 46.7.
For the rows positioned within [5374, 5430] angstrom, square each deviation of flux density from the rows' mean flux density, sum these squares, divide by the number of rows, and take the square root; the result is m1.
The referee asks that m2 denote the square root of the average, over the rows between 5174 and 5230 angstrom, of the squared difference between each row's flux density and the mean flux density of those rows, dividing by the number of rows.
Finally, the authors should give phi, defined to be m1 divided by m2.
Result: 0.89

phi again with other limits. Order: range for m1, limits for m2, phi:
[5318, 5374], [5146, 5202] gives 1.22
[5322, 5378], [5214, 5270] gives 0.93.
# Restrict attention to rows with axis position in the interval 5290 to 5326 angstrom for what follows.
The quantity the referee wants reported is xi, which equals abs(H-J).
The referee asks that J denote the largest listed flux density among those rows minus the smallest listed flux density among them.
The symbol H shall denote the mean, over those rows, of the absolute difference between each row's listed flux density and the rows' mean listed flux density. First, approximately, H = 4.14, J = 19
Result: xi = 15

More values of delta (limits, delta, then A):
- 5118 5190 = 6.796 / 894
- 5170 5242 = 6.798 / 896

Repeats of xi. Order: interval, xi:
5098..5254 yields 11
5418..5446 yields 4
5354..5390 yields 8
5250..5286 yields 5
